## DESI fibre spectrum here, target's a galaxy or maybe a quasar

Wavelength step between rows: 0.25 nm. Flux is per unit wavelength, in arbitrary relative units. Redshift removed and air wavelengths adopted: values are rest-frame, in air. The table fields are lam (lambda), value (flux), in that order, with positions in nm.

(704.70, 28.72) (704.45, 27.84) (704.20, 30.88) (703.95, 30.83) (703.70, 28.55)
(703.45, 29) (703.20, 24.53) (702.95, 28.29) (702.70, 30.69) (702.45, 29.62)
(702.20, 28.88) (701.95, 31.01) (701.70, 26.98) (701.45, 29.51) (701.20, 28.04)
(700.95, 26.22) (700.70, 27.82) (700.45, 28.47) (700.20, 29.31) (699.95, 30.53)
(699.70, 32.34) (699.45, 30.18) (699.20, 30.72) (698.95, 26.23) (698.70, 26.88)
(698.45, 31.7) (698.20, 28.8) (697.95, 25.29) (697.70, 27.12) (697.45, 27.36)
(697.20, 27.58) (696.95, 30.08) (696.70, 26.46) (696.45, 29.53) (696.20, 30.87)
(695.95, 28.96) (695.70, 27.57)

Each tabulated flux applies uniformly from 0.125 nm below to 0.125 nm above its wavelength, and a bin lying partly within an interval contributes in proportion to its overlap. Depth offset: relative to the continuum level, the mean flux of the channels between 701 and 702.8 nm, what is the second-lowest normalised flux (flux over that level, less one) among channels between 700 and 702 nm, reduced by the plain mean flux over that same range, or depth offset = -28.5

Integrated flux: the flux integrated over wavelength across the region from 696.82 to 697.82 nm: 28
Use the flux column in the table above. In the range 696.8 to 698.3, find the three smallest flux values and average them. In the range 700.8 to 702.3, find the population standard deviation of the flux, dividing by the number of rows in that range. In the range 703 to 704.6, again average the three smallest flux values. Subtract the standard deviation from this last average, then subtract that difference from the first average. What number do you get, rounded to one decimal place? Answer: 1.2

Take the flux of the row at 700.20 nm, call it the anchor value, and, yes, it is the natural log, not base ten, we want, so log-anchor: 3.38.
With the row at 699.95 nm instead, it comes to 3.42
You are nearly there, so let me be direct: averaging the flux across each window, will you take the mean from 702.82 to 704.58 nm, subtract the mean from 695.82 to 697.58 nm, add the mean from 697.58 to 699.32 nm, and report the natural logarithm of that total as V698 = 3.33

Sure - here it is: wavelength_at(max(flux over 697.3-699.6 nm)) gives 698.45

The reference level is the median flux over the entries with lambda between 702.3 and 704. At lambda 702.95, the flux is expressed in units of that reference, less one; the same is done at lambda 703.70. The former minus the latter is -0.009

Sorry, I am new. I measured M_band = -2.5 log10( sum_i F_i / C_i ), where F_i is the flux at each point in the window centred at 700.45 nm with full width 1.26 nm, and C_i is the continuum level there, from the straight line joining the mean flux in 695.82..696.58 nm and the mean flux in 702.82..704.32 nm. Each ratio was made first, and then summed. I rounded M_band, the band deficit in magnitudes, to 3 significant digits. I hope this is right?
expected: -1.72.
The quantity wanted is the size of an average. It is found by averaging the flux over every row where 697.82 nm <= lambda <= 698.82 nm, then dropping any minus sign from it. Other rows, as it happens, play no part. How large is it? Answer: 28.2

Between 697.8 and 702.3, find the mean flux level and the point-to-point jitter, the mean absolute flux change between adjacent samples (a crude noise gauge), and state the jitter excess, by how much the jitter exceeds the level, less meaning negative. -26.6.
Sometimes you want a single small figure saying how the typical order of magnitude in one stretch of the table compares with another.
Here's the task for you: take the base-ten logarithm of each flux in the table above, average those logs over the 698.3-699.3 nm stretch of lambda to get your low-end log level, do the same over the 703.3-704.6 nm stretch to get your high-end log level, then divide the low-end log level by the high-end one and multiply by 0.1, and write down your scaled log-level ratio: 0.099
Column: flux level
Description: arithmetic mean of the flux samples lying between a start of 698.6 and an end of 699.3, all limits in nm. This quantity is 27.9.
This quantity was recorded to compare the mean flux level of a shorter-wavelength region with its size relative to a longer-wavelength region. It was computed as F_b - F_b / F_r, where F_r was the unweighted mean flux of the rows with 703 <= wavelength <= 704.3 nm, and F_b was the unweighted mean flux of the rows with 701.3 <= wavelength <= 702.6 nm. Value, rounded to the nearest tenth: 28.2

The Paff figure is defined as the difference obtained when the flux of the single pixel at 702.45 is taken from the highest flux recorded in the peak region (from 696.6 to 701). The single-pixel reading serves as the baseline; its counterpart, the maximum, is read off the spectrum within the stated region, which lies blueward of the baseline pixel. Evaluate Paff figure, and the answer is 3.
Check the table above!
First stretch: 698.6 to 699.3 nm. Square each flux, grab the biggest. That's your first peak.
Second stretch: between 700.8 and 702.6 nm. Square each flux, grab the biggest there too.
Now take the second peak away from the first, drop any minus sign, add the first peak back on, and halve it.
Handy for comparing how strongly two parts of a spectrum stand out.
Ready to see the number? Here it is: 481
